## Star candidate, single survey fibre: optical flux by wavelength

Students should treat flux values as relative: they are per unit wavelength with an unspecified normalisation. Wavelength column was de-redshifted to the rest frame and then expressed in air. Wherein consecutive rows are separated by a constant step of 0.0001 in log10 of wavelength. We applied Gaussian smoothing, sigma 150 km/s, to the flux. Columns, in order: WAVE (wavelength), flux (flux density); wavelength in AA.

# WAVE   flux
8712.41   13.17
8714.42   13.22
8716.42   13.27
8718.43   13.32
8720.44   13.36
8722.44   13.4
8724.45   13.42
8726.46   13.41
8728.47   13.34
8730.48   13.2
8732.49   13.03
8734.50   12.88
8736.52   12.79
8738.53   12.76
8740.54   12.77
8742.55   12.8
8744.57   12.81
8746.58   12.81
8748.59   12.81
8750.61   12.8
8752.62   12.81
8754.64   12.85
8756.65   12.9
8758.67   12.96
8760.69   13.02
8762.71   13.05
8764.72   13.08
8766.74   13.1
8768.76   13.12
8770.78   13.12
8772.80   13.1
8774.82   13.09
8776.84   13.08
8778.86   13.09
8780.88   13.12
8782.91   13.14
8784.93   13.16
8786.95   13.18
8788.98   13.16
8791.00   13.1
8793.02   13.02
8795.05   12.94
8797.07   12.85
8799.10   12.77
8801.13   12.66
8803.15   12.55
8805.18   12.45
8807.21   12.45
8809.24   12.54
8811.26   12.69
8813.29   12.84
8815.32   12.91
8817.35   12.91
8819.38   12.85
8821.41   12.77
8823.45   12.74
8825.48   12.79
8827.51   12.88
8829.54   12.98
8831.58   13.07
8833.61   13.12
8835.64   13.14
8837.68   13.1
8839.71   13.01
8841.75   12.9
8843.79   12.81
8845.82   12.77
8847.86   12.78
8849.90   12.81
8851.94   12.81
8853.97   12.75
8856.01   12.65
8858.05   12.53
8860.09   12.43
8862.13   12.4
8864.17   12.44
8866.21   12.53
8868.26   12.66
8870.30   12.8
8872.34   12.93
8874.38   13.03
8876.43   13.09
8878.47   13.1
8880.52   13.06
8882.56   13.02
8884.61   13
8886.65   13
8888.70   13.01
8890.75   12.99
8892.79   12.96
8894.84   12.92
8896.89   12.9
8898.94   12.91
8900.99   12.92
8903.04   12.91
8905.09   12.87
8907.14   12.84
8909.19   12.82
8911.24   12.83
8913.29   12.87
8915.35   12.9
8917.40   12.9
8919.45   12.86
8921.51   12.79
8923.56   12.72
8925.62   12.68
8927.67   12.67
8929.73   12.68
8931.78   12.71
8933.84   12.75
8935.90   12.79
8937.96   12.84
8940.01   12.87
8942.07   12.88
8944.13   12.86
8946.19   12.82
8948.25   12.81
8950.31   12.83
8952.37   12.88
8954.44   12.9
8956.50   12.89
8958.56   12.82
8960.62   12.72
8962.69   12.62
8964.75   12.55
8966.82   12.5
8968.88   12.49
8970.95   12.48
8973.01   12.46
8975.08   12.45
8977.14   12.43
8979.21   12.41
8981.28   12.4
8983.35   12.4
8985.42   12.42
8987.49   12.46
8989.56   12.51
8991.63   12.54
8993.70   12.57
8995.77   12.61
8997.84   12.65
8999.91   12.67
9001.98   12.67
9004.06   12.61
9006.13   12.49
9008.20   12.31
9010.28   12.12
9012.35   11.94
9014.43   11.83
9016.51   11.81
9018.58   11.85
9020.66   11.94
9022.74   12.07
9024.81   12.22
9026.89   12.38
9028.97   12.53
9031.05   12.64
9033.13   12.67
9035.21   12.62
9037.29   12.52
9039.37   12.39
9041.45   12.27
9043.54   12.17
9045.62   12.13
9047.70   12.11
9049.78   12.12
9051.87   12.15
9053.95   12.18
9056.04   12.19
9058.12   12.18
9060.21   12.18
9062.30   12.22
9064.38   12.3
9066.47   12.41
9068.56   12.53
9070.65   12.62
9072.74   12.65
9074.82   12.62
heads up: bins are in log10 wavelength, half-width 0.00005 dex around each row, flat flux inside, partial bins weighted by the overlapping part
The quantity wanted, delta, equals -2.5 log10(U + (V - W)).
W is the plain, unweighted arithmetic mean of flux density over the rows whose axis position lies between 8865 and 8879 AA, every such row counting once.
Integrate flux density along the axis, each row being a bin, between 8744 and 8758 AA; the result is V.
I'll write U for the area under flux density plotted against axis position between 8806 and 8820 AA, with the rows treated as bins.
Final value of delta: -6.35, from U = 178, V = 180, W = 12.88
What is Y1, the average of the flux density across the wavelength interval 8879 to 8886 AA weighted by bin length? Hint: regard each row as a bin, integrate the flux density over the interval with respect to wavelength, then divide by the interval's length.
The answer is 13.0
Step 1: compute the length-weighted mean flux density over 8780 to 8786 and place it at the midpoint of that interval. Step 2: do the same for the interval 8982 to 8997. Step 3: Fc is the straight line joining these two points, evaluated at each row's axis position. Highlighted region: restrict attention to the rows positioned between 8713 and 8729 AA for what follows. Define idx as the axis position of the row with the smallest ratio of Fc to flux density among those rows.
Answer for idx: 8724.45 AA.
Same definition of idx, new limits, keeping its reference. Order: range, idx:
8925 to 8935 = 8933.84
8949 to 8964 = 8954.44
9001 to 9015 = 9001.98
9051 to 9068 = 9066.47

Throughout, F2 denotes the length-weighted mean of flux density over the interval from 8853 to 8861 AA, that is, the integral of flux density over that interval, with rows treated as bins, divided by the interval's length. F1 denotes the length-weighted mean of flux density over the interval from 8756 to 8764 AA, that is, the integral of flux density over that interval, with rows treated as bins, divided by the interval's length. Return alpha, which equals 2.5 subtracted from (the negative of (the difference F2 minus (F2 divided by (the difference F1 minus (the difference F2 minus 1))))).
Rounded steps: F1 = 12.99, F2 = 12.6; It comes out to -6.1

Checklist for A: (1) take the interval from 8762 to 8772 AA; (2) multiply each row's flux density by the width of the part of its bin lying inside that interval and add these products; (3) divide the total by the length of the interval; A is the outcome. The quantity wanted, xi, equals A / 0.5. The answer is 26.2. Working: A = 13.1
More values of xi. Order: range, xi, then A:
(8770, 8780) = 26.2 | 13.1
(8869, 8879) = 26.0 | 13.0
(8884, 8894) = 26.0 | 13.0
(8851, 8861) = 25.3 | 12.6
